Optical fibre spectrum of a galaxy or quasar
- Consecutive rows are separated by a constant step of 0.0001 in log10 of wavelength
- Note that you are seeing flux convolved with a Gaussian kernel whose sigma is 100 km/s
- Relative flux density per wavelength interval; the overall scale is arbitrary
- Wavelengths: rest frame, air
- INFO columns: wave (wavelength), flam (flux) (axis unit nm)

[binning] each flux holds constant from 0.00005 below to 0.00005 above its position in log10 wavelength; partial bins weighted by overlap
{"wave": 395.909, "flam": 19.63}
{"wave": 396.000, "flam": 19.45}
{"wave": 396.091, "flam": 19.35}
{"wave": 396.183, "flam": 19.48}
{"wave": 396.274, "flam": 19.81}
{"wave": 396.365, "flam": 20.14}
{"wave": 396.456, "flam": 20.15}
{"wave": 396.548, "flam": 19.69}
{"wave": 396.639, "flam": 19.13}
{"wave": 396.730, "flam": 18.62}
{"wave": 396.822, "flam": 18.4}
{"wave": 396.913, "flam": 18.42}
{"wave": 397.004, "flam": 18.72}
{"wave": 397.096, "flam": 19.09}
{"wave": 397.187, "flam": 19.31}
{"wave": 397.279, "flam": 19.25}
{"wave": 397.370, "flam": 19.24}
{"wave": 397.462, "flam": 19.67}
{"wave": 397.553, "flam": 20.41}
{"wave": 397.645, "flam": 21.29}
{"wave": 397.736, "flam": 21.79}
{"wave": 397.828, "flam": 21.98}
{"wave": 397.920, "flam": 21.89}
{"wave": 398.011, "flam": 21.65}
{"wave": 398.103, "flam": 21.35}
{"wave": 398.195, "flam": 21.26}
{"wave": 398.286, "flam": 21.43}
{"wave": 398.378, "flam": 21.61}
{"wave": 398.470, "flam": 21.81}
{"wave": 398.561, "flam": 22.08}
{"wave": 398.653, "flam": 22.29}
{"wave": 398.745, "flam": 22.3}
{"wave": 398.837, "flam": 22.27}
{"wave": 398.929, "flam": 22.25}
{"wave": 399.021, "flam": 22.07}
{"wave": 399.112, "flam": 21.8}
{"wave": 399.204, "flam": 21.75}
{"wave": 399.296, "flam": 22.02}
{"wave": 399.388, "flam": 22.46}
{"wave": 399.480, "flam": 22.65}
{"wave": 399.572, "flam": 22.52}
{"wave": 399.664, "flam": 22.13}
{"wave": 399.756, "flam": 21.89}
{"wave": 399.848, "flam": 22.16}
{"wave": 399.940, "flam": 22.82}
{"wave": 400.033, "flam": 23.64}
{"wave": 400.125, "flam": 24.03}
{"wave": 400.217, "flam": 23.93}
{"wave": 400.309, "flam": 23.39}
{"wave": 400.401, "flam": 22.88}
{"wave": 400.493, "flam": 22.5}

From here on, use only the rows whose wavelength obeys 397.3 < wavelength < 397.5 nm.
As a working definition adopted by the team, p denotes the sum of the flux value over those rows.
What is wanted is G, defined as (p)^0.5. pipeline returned 6.2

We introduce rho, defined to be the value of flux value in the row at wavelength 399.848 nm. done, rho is 22.16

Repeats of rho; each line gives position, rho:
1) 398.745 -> 22.3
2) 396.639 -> 19.13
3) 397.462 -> 19.67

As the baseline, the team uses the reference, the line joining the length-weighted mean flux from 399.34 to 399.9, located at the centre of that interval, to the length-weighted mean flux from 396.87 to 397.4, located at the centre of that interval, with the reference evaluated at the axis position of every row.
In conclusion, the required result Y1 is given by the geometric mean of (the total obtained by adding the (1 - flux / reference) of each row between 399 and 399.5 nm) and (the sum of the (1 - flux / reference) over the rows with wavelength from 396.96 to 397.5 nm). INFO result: 0.04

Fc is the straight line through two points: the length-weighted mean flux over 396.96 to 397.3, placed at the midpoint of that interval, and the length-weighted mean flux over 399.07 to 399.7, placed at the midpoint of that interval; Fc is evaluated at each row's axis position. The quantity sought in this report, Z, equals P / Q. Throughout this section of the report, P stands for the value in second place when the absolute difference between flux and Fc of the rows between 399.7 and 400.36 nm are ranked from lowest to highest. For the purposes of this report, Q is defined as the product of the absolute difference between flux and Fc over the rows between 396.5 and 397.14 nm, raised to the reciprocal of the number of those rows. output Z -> 0.49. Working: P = 0.14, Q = 0.3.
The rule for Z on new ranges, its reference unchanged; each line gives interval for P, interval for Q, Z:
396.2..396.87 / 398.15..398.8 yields 0.24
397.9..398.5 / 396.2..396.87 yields 0.93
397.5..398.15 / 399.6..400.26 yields 1.87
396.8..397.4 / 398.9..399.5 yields 0.66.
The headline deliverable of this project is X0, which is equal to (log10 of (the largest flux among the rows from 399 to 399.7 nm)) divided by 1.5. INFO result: 0.903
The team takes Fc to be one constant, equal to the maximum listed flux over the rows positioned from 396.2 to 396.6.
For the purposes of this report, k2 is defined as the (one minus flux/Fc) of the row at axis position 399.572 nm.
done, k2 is -0.118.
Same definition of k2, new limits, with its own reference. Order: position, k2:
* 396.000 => 0.035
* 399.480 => -0.124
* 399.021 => -0.095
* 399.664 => -0.098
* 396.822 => 0.087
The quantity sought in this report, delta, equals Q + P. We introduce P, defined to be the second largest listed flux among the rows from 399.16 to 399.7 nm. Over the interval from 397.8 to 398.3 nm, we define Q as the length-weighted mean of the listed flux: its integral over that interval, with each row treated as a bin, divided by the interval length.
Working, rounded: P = 22.52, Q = 21.6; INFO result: 44.1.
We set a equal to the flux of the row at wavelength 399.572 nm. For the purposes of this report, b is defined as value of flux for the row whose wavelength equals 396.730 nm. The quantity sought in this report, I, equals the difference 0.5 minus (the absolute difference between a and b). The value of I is -3.4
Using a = 22.52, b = 18.62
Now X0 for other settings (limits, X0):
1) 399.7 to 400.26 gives 0.921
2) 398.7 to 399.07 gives 0.899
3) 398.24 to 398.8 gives 0.899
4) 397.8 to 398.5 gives 0.895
